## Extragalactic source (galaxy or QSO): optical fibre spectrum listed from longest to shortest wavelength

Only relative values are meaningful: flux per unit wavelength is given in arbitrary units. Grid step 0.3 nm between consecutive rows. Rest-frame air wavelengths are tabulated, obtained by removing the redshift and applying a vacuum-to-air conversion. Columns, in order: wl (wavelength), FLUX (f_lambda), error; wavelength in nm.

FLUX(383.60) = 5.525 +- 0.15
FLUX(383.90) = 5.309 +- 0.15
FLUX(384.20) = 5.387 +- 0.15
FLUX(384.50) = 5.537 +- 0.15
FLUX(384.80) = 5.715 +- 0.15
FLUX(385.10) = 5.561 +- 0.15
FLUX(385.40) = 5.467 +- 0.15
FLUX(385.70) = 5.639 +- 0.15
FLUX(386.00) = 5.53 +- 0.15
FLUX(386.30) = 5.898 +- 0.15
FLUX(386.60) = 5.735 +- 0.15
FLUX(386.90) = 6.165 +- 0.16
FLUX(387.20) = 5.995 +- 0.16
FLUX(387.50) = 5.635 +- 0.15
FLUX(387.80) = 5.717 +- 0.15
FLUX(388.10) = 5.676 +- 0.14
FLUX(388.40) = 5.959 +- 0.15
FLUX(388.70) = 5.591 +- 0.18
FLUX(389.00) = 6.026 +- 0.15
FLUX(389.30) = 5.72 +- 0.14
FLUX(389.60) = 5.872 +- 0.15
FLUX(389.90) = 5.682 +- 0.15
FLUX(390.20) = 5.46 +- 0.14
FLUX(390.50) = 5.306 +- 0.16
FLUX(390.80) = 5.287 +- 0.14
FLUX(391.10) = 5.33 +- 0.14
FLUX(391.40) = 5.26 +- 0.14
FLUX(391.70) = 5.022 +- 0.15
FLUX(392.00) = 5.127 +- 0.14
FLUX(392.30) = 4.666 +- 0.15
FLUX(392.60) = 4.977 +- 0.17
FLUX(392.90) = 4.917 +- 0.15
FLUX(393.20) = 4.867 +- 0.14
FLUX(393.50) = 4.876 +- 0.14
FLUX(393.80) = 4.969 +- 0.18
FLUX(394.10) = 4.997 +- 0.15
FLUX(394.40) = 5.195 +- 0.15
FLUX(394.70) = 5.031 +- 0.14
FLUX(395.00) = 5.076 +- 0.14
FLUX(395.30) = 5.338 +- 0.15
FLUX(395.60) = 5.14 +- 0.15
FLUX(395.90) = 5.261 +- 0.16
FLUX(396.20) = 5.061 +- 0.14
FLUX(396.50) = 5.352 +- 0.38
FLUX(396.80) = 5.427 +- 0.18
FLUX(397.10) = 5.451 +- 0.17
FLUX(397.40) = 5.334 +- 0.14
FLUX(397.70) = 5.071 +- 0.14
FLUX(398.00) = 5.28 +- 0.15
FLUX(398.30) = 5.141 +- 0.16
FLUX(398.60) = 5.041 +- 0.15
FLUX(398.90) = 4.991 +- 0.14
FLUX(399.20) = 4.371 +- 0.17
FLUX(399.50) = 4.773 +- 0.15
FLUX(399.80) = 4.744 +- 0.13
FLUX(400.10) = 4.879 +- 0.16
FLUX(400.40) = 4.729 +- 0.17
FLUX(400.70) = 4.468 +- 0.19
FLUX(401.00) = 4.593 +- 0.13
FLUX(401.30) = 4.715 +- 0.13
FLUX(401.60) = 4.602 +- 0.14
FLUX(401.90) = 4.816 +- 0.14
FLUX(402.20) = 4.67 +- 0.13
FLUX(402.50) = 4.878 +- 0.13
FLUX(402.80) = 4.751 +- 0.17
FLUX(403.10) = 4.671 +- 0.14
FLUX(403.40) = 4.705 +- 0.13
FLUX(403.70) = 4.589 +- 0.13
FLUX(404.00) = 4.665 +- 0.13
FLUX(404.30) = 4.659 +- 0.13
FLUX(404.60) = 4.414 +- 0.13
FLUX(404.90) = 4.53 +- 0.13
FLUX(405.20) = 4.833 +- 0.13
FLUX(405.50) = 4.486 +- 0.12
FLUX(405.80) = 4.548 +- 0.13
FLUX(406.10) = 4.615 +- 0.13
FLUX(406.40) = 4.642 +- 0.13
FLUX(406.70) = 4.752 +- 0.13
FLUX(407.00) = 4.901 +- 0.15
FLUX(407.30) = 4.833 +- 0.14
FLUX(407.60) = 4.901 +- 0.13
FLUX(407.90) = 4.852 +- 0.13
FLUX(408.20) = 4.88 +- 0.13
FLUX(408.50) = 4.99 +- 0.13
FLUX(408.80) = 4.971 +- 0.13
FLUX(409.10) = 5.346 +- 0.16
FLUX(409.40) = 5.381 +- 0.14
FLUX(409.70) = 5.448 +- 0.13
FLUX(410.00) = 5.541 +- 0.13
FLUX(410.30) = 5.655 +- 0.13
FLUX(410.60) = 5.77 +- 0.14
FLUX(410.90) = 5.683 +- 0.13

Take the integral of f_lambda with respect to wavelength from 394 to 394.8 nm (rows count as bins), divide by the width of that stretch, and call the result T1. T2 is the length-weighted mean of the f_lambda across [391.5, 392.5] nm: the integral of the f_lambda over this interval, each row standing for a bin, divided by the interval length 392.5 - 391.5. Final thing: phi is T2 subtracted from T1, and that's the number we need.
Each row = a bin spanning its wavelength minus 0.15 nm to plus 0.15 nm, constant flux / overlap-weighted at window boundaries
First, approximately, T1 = 5.1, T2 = 5.0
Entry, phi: 0.1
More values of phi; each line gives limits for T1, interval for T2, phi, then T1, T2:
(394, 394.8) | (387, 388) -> -0.7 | 5.1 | 5.8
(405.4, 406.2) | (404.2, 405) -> 0.0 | 4.5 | 4.5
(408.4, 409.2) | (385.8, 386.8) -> -0.6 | 5.1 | 5.7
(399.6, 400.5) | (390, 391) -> -0.6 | 4.8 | 5.4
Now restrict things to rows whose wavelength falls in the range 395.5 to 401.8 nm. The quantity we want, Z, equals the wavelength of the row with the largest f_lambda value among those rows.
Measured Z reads 397.10 nm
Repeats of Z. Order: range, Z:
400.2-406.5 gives 402.50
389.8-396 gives 389.90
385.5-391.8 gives 386.90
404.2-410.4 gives 410.30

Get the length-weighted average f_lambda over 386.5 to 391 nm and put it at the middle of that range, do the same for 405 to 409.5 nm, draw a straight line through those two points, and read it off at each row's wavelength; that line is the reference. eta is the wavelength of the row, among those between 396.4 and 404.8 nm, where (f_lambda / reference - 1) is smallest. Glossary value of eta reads 399.20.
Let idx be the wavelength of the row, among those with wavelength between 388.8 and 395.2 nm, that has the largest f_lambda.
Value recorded 389.00 nm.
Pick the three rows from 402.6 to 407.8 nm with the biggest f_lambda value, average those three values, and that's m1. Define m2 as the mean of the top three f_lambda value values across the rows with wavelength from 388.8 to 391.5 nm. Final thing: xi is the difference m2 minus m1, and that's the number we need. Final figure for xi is 1.0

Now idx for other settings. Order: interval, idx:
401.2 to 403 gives 402.50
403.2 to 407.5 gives 407.00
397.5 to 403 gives 398.00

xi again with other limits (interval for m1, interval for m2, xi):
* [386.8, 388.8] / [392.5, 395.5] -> -0.8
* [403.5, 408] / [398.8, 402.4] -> 0.0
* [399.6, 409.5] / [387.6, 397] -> 0.7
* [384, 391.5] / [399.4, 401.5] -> -1.3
